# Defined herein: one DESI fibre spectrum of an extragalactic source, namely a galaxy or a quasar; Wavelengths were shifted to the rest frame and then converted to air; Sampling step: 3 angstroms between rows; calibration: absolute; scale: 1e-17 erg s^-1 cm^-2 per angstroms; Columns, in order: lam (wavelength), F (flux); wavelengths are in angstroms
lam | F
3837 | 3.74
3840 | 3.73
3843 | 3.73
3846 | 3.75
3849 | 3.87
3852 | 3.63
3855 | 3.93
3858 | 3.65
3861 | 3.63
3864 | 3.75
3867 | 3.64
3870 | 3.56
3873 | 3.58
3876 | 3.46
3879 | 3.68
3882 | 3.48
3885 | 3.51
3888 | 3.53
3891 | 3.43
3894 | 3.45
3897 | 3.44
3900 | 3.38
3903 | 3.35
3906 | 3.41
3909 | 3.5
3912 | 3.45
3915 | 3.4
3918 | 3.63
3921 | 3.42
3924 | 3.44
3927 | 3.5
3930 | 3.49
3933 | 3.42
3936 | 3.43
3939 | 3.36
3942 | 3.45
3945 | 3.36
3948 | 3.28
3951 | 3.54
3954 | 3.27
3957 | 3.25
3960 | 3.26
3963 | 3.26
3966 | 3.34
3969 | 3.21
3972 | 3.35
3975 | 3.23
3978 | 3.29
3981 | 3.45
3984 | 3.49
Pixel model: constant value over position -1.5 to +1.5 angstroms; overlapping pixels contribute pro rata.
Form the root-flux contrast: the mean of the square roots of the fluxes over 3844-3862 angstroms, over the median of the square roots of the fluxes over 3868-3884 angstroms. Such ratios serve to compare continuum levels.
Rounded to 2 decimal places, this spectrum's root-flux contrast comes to 1.03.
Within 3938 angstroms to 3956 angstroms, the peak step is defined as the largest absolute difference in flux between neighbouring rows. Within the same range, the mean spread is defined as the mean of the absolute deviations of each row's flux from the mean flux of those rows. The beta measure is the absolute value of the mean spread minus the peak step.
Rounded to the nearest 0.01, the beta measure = 0.19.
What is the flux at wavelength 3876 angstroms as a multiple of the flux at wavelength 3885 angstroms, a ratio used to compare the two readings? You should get 0.99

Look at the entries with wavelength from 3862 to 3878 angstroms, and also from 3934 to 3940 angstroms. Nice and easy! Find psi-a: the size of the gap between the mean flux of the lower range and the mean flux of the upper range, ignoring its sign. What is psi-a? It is 0.20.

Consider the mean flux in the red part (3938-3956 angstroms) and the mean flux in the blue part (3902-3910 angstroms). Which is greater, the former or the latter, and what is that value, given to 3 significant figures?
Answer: 3.42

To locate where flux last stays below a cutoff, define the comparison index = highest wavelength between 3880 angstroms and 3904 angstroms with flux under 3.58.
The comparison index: 3903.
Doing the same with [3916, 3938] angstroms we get 3936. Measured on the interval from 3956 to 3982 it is 3981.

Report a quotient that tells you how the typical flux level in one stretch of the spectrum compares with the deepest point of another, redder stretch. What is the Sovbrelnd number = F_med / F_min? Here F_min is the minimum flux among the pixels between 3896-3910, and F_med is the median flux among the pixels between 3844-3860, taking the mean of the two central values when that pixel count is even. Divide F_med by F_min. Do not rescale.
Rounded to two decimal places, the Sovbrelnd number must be 1.12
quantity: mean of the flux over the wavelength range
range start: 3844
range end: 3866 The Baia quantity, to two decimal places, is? 3.74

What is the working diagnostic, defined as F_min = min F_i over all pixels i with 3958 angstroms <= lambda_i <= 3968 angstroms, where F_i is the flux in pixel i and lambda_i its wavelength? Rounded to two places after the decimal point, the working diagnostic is 3.26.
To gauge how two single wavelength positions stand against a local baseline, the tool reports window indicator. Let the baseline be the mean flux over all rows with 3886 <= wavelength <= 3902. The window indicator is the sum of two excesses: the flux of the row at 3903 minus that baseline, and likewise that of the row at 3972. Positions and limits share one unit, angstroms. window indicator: -0.2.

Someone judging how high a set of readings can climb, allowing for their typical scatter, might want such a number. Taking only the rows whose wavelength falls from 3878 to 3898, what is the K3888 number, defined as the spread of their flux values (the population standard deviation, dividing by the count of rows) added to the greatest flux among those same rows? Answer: 3.76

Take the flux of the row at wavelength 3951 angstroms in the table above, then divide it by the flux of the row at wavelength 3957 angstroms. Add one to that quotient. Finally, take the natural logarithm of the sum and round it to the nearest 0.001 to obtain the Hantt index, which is 0.737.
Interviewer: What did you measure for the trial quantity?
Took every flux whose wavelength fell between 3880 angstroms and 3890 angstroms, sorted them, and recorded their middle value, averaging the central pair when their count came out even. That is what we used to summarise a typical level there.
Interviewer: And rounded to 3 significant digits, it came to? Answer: 3.51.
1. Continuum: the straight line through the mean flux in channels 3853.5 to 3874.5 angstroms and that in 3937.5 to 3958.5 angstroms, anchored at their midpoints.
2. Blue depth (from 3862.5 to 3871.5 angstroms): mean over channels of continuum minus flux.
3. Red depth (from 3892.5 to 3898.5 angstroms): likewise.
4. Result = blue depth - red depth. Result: -0.10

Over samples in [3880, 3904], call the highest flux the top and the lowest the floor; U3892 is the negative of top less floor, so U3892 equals -0.18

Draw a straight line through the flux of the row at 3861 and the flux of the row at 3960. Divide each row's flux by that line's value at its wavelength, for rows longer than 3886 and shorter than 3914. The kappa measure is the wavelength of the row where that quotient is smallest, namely 3903 angstroms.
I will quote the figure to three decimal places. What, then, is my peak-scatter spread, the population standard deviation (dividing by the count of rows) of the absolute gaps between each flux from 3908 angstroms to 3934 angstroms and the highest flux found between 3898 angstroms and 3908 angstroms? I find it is 0.064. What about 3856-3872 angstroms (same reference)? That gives 0.061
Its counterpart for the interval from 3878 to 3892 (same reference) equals 0.084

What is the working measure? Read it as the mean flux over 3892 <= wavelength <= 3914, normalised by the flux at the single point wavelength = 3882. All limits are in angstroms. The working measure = 0.98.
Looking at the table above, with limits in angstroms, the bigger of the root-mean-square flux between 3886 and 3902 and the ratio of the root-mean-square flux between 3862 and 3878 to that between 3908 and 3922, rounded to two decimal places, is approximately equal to 3.45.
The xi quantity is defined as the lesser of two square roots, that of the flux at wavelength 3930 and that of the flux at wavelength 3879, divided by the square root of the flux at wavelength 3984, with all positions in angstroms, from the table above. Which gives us 1.00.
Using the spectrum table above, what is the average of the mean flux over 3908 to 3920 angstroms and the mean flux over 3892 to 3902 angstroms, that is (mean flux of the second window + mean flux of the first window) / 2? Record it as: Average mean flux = 3.46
